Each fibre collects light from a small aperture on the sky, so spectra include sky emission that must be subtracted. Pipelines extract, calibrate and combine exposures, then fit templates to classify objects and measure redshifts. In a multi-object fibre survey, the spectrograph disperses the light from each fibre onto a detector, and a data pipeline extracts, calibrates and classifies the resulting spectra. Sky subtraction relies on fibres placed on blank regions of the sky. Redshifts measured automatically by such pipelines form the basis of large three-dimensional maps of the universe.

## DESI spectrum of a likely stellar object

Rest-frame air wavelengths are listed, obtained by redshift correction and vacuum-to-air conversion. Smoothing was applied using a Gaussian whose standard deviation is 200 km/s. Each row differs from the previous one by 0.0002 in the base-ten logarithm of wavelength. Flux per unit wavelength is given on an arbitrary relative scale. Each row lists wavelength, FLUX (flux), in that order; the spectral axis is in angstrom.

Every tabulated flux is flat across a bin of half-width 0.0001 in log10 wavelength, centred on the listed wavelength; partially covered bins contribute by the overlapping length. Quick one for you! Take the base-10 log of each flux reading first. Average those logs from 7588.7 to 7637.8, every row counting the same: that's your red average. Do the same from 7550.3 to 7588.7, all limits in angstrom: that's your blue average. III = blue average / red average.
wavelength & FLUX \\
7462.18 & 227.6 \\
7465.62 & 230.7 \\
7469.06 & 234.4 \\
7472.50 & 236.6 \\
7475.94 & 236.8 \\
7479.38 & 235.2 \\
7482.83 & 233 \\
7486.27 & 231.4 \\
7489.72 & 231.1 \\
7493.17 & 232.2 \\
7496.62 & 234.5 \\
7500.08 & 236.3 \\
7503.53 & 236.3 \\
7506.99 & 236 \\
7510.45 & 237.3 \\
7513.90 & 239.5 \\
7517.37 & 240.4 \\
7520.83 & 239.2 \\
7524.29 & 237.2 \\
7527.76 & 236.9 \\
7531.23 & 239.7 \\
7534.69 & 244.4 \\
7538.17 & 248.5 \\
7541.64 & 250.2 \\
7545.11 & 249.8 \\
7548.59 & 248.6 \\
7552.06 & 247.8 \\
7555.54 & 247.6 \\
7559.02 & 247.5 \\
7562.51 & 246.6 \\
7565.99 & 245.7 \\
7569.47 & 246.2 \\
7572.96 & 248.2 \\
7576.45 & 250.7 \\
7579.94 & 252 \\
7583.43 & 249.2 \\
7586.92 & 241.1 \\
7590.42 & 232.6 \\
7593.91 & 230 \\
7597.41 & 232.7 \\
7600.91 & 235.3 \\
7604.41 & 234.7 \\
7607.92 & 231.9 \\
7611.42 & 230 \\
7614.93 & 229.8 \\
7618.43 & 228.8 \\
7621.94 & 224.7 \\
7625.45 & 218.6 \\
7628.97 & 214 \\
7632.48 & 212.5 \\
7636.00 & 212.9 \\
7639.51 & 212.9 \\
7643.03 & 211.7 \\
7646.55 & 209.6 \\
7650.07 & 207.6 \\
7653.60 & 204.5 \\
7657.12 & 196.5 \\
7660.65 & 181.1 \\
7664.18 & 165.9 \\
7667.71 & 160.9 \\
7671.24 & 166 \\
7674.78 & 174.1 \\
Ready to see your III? 1.02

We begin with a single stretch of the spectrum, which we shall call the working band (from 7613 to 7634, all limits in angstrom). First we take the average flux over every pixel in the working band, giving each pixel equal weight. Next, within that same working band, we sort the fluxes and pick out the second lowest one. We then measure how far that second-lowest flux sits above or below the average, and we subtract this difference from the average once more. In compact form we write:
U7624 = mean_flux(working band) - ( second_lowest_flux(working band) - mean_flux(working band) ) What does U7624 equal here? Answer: 229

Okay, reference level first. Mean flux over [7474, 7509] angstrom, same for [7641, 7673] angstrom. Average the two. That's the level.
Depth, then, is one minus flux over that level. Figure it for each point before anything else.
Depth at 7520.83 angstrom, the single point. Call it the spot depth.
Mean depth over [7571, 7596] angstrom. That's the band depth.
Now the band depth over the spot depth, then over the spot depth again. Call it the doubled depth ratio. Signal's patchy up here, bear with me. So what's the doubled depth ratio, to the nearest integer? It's -9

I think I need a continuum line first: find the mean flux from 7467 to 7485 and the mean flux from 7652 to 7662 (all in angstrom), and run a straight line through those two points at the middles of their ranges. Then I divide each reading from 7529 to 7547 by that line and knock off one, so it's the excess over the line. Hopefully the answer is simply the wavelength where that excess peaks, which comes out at 7545.11 angstrom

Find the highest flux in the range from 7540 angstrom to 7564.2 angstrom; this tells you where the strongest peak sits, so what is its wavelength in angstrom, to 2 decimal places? 7541.64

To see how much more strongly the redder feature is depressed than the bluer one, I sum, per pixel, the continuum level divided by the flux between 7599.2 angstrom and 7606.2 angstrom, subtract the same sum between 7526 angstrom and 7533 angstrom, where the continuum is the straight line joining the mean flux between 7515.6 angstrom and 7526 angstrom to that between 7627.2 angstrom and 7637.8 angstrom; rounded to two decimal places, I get -0.12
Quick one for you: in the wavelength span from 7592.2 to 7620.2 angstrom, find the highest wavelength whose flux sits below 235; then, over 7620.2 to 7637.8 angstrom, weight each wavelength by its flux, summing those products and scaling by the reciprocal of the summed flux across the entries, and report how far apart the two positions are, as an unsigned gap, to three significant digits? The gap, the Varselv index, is 10.4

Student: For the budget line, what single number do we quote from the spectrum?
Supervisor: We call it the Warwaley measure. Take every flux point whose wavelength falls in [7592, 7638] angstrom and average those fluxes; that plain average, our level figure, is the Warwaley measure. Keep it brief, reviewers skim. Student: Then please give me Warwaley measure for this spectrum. 226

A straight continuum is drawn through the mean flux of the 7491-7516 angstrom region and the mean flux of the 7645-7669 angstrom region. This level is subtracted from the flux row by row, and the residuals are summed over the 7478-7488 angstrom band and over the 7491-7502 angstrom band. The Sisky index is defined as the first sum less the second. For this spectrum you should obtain -16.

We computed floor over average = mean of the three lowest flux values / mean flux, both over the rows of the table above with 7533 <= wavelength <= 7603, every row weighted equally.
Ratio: 0.95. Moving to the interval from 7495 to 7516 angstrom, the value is 1.00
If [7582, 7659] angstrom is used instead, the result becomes 0.91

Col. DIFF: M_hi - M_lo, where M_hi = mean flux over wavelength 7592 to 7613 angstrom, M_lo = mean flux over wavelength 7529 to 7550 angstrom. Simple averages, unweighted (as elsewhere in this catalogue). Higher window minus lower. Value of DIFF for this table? -14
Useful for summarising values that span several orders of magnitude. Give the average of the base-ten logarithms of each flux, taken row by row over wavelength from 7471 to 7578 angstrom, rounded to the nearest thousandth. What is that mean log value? 2.382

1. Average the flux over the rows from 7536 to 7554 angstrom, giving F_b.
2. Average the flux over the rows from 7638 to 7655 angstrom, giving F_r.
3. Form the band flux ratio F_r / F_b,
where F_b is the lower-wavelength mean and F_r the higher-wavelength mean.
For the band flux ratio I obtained 0.84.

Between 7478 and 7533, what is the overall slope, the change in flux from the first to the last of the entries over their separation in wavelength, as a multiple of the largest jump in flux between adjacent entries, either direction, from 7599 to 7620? 0.031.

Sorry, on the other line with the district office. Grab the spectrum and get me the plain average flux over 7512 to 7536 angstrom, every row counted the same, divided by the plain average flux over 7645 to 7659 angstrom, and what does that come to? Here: 1.17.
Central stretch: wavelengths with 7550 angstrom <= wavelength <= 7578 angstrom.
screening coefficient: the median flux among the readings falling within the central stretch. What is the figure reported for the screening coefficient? 248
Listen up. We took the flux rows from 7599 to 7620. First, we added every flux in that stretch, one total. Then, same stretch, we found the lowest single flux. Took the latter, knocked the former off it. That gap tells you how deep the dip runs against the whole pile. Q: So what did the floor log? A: -1162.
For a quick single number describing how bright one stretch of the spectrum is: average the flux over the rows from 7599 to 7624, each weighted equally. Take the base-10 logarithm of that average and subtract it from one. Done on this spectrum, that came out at -1.36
